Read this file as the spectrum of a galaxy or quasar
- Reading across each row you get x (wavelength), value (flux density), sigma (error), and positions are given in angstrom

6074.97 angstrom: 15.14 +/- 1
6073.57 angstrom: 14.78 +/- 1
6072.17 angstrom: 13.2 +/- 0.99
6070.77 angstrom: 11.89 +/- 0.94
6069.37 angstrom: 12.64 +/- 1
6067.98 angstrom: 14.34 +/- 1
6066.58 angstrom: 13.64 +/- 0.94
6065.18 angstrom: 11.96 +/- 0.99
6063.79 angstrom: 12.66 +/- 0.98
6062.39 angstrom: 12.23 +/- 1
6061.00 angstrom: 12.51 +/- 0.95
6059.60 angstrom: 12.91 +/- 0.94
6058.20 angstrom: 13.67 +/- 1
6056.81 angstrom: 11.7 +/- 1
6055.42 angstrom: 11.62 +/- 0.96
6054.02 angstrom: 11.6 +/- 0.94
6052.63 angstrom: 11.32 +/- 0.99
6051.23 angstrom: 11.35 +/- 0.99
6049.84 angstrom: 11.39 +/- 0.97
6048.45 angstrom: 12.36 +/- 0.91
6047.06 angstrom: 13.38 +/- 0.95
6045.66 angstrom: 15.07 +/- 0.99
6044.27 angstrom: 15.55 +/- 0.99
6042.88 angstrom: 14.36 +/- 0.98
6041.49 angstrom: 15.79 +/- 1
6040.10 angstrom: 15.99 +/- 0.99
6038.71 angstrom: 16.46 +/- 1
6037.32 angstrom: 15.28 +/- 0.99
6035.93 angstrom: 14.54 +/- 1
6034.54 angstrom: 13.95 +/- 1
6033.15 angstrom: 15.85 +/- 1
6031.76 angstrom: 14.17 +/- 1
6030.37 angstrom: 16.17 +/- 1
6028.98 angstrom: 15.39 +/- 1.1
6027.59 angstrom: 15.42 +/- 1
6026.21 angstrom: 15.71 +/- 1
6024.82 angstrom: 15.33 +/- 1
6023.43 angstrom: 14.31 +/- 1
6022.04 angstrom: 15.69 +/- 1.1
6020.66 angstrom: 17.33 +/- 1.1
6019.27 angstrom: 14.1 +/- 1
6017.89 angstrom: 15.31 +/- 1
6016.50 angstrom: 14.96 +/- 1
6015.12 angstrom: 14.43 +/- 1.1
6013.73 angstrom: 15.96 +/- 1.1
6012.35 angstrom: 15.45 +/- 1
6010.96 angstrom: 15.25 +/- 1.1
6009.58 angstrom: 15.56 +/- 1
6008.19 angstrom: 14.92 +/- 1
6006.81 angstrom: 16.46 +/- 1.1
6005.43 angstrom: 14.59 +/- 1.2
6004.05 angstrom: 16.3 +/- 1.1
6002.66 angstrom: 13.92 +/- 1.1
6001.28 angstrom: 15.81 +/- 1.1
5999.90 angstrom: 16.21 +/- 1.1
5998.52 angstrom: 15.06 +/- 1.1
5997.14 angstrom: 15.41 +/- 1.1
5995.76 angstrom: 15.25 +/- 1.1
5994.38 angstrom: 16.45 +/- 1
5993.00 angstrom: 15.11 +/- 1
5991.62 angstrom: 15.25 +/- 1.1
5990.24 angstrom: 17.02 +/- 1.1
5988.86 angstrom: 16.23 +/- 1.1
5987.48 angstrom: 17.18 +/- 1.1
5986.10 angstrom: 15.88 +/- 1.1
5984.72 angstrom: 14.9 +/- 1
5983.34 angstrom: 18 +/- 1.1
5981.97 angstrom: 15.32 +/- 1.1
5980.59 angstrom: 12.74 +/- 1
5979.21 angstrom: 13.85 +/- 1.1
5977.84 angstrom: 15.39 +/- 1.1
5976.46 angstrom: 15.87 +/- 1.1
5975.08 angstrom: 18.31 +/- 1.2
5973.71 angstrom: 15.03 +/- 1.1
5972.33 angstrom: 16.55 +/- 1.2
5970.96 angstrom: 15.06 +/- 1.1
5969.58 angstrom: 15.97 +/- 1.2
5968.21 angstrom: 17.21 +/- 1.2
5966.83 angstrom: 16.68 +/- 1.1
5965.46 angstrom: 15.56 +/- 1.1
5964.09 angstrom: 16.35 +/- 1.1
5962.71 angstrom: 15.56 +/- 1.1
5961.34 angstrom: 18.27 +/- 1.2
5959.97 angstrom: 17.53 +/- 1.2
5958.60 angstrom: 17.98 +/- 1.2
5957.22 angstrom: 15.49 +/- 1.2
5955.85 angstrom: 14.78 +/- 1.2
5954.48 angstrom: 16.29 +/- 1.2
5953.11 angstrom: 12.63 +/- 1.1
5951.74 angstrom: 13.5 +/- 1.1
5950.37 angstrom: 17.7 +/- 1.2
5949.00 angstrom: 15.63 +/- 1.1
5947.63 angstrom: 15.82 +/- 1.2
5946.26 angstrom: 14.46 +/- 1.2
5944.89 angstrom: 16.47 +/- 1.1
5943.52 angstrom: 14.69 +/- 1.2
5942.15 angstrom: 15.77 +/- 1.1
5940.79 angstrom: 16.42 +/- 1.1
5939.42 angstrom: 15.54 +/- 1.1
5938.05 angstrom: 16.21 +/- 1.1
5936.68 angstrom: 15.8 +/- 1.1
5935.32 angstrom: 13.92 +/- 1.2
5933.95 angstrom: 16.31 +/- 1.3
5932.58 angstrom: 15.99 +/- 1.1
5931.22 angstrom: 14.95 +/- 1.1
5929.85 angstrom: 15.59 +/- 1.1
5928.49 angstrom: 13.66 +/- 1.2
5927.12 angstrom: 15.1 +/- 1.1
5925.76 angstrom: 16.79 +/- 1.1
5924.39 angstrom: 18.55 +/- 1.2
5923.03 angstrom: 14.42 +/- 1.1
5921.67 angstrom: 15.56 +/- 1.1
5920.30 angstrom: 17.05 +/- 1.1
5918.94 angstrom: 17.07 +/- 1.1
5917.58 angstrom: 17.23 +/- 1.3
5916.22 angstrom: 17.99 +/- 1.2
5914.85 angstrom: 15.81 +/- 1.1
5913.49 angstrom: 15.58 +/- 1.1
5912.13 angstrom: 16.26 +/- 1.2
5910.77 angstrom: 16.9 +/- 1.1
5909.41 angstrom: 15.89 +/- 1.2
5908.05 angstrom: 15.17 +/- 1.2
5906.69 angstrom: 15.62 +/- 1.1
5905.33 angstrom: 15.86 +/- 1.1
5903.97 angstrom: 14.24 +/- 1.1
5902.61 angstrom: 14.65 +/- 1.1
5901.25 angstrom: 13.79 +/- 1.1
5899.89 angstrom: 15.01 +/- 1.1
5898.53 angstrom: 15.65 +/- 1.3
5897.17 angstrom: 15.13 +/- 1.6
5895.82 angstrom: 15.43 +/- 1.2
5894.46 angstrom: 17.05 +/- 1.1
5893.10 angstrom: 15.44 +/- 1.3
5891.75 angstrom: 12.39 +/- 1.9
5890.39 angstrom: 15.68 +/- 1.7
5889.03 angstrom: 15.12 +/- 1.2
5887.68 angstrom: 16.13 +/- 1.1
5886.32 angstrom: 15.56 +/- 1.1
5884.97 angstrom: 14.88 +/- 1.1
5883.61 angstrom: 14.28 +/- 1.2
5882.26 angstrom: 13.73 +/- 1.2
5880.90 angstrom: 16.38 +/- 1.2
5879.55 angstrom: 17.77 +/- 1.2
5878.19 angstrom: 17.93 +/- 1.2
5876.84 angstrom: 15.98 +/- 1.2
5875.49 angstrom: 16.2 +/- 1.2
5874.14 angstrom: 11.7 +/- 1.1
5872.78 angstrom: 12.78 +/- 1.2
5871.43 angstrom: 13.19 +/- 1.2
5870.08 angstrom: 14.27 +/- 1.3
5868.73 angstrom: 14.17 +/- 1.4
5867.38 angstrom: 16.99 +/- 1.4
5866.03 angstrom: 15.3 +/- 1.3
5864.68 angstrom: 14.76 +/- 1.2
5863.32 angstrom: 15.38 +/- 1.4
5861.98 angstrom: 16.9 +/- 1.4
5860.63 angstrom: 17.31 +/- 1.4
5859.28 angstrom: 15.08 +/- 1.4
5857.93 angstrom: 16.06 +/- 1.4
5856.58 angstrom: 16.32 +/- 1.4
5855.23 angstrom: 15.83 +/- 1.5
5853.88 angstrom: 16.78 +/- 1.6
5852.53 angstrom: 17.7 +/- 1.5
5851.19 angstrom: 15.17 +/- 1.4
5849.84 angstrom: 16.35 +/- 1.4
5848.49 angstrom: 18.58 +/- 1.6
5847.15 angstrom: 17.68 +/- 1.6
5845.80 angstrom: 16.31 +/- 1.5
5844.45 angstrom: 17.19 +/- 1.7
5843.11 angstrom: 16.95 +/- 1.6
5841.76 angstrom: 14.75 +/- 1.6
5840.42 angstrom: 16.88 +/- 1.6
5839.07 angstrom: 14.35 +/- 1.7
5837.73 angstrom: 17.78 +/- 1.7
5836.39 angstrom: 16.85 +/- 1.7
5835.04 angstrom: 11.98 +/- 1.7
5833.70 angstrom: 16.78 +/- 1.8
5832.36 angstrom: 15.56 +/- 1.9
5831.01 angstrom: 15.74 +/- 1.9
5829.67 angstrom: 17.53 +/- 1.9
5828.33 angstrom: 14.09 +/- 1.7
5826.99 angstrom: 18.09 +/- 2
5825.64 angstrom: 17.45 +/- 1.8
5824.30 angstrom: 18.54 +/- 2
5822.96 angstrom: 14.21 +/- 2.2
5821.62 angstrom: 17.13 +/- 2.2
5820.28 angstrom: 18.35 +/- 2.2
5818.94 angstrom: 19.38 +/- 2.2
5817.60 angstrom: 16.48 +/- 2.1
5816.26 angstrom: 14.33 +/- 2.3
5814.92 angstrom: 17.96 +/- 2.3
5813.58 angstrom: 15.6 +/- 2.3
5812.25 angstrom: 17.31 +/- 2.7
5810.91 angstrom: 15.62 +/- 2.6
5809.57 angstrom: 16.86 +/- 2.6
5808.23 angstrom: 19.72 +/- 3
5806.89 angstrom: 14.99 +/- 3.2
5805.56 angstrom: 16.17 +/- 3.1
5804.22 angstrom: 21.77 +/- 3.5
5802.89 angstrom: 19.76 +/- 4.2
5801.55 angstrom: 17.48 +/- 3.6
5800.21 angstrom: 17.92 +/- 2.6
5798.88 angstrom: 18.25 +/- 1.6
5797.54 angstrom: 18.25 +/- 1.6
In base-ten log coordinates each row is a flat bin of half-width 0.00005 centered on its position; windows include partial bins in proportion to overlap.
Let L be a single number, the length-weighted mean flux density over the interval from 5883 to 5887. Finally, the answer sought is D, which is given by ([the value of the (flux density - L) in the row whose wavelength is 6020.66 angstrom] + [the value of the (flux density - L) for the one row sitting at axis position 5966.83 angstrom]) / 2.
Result 2.1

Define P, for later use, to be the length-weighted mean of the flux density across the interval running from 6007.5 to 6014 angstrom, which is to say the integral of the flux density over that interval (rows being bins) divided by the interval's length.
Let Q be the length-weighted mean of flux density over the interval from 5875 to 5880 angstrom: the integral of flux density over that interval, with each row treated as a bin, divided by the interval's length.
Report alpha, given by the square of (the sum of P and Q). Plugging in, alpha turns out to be 1047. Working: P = 15.4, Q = 17.0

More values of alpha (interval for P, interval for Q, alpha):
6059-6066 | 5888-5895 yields 763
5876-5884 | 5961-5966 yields 1051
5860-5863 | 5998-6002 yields 1068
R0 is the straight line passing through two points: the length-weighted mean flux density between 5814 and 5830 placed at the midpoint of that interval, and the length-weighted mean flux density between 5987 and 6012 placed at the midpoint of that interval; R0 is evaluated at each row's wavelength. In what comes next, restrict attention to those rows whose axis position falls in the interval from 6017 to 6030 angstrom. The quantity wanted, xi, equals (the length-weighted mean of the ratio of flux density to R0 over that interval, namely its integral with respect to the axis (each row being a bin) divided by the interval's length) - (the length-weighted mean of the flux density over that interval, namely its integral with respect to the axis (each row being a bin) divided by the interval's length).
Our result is -14.4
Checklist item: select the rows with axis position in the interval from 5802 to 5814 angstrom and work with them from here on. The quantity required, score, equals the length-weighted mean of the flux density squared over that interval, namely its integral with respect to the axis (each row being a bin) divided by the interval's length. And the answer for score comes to 314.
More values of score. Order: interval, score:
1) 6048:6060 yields 144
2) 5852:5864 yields 268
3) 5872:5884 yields 235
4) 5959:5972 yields 273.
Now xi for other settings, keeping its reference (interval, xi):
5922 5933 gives -14.7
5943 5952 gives -14.6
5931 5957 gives -14.5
